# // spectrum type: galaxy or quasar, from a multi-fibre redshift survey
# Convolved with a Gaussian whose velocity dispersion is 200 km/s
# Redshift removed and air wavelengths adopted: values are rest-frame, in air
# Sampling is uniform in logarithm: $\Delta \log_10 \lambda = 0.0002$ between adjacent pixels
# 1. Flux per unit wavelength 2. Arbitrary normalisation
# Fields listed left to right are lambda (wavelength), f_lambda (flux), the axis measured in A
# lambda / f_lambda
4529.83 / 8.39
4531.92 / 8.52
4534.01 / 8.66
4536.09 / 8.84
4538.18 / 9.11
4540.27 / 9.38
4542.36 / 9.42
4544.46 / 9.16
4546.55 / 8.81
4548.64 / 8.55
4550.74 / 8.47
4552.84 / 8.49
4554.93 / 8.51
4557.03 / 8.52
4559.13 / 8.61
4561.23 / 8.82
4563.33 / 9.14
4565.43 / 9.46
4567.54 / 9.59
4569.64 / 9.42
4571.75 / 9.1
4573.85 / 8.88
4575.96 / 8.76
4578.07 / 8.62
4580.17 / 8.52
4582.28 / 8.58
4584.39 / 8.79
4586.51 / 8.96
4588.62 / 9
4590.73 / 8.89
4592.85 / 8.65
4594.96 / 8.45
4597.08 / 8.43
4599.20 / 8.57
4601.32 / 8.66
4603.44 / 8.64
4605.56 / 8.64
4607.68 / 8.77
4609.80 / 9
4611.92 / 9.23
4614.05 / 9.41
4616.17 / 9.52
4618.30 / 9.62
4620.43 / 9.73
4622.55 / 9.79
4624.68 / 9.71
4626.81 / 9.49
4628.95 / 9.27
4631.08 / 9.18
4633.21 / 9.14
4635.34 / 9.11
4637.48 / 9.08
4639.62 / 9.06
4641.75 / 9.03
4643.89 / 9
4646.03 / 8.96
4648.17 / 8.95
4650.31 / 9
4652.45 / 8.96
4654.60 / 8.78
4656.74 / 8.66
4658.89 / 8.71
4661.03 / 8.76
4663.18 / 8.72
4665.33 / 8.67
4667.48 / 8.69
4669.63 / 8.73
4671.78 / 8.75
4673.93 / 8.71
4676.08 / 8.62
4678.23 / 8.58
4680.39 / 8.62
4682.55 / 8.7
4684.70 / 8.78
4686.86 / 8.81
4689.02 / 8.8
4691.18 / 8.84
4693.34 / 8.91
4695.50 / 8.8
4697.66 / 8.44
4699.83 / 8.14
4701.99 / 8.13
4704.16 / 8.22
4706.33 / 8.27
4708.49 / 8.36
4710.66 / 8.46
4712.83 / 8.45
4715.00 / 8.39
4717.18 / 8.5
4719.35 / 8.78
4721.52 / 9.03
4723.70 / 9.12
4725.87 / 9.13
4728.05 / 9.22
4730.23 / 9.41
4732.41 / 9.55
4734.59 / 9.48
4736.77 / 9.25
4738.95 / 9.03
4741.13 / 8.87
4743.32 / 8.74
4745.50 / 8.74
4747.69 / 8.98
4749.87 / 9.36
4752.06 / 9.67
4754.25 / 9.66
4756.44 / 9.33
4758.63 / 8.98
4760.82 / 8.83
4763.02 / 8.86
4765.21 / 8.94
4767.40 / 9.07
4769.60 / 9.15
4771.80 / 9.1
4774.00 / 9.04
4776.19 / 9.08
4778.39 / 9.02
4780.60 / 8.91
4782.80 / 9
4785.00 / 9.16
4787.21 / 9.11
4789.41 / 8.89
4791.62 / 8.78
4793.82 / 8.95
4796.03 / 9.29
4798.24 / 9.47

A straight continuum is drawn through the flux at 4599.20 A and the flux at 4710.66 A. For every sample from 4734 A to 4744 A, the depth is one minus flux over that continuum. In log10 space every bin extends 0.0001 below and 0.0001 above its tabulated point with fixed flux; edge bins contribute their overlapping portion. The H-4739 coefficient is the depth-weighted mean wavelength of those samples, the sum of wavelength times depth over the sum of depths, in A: 4737.7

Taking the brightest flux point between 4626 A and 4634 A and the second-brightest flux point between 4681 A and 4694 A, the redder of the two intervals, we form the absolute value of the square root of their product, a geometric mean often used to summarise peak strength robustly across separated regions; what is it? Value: 9.2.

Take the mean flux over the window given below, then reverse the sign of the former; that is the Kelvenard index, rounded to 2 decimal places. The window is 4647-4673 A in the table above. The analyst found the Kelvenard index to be -8.78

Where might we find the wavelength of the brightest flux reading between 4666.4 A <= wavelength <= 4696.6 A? 4693.34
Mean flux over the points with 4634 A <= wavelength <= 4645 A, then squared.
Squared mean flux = 82.0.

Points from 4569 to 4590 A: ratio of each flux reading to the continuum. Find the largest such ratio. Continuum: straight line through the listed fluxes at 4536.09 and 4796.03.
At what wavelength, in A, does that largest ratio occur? 4569.64 A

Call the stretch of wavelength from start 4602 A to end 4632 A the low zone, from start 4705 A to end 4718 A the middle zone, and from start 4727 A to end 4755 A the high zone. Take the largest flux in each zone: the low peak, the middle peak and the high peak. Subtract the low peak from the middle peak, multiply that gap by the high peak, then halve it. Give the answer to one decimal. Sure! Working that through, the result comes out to -6.2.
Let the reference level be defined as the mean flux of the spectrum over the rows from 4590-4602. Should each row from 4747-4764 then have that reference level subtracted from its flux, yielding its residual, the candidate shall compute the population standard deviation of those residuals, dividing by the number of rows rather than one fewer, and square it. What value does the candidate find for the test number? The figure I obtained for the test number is 0.103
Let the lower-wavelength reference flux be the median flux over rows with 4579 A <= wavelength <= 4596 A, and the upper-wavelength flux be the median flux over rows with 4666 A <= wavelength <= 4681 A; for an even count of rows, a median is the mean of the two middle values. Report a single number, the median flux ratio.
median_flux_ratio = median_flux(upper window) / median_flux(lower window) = 0.997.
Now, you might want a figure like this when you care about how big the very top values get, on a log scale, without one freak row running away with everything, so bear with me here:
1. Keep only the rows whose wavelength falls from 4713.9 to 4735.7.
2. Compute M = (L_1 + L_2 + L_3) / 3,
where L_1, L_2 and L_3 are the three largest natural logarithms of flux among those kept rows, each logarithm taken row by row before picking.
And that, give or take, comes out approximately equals 2.25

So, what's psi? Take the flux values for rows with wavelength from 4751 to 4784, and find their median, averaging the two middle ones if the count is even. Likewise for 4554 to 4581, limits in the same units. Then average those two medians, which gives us 8.93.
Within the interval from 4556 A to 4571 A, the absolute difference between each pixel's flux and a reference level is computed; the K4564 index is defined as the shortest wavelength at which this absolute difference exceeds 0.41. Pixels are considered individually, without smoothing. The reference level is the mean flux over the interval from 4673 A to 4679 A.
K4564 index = 4563.33 A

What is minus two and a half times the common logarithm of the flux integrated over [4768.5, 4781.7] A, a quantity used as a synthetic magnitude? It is -5.19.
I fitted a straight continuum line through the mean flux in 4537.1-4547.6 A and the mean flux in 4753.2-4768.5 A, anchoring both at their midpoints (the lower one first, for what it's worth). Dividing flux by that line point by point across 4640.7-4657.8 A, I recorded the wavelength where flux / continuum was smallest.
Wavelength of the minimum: 4656.74 A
